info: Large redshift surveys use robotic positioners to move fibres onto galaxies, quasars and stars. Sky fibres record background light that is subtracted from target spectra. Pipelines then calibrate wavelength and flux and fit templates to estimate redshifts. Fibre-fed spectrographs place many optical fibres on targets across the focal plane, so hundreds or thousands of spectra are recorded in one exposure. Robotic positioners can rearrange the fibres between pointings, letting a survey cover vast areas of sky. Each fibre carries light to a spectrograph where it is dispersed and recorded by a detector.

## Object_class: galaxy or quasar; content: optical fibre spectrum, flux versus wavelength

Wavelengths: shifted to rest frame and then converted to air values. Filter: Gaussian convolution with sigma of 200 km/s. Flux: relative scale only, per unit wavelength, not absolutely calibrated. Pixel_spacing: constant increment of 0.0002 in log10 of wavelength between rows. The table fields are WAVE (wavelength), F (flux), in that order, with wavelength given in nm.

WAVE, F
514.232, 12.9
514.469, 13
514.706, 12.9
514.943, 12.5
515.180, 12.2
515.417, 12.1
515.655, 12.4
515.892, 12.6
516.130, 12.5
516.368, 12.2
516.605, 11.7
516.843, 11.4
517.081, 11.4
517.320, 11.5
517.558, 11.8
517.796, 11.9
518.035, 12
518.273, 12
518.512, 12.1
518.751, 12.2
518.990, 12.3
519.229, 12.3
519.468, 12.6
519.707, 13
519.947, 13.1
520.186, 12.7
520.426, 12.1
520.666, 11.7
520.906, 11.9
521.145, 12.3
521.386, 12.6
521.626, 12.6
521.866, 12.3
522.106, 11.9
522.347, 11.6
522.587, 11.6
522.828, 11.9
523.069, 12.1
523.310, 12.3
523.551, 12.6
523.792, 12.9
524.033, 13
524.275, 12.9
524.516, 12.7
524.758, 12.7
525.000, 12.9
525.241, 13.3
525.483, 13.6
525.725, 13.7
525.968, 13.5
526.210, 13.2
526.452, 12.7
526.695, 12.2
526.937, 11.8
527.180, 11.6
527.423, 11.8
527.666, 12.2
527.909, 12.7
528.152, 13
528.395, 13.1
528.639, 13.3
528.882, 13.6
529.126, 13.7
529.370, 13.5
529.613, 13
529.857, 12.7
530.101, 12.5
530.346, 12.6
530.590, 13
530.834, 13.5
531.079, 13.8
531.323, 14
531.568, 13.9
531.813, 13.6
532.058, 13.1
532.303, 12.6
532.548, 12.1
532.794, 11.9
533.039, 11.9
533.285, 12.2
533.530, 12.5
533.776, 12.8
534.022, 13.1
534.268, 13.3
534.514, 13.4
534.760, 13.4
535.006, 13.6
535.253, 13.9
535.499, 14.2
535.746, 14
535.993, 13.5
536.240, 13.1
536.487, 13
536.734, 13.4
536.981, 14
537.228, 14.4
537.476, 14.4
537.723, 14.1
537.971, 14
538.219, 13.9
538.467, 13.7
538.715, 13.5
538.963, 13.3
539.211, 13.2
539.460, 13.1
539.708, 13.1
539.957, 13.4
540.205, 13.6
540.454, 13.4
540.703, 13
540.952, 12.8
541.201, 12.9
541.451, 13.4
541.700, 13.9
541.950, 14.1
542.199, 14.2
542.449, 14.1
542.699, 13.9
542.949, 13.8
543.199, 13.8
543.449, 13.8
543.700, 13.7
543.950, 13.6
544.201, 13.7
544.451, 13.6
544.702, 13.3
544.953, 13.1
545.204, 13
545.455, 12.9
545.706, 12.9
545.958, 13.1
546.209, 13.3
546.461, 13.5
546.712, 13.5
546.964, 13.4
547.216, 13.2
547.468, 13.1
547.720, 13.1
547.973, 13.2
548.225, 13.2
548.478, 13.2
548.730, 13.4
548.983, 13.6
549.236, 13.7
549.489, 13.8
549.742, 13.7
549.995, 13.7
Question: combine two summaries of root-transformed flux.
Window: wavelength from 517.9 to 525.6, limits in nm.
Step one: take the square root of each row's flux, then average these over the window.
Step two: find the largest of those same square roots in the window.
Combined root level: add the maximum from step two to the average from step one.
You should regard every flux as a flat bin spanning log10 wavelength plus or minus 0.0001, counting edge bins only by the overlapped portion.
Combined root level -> 7.2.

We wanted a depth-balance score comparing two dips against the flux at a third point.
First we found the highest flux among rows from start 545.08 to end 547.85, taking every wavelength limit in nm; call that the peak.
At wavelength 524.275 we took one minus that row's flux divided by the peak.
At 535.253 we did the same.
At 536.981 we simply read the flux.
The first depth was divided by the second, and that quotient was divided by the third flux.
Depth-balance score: -0.11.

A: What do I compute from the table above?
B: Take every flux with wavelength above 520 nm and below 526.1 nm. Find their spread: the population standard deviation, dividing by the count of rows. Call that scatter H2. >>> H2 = 0.60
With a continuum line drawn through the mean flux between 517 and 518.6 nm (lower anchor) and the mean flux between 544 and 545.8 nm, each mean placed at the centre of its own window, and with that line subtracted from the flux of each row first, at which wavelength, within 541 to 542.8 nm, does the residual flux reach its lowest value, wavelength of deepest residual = 541.201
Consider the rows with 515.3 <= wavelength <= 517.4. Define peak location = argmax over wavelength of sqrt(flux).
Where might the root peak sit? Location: 515.892 nm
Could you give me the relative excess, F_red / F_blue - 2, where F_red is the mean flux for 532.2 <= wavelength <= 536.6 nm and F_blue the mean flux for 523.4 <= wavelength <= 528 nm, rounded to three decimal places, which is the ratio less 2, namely -0.977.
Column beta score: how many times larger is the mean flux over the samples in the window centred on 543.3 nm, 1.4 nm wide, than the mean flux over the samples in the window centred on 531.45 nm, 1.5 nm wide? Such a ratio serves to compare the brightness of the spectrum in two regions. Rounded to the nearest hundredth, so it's 1.01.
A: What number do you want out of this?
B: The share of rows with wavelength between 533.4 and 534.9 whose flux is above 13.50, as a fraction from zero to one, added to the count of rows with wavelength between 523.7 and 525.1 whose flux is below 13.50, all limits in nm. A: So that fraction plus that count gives 6.0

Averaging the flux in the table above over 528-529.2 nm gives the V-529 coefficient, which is 13.3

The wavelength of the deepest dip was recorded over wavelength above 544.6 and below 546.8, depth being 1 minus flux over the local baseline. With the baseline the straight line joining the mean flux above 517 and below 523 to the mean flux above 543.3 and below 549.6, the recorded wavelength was 545.706 nm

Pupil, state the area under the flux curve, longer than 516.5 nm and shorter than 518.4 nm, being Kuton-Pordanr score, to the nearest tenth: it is 22.3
